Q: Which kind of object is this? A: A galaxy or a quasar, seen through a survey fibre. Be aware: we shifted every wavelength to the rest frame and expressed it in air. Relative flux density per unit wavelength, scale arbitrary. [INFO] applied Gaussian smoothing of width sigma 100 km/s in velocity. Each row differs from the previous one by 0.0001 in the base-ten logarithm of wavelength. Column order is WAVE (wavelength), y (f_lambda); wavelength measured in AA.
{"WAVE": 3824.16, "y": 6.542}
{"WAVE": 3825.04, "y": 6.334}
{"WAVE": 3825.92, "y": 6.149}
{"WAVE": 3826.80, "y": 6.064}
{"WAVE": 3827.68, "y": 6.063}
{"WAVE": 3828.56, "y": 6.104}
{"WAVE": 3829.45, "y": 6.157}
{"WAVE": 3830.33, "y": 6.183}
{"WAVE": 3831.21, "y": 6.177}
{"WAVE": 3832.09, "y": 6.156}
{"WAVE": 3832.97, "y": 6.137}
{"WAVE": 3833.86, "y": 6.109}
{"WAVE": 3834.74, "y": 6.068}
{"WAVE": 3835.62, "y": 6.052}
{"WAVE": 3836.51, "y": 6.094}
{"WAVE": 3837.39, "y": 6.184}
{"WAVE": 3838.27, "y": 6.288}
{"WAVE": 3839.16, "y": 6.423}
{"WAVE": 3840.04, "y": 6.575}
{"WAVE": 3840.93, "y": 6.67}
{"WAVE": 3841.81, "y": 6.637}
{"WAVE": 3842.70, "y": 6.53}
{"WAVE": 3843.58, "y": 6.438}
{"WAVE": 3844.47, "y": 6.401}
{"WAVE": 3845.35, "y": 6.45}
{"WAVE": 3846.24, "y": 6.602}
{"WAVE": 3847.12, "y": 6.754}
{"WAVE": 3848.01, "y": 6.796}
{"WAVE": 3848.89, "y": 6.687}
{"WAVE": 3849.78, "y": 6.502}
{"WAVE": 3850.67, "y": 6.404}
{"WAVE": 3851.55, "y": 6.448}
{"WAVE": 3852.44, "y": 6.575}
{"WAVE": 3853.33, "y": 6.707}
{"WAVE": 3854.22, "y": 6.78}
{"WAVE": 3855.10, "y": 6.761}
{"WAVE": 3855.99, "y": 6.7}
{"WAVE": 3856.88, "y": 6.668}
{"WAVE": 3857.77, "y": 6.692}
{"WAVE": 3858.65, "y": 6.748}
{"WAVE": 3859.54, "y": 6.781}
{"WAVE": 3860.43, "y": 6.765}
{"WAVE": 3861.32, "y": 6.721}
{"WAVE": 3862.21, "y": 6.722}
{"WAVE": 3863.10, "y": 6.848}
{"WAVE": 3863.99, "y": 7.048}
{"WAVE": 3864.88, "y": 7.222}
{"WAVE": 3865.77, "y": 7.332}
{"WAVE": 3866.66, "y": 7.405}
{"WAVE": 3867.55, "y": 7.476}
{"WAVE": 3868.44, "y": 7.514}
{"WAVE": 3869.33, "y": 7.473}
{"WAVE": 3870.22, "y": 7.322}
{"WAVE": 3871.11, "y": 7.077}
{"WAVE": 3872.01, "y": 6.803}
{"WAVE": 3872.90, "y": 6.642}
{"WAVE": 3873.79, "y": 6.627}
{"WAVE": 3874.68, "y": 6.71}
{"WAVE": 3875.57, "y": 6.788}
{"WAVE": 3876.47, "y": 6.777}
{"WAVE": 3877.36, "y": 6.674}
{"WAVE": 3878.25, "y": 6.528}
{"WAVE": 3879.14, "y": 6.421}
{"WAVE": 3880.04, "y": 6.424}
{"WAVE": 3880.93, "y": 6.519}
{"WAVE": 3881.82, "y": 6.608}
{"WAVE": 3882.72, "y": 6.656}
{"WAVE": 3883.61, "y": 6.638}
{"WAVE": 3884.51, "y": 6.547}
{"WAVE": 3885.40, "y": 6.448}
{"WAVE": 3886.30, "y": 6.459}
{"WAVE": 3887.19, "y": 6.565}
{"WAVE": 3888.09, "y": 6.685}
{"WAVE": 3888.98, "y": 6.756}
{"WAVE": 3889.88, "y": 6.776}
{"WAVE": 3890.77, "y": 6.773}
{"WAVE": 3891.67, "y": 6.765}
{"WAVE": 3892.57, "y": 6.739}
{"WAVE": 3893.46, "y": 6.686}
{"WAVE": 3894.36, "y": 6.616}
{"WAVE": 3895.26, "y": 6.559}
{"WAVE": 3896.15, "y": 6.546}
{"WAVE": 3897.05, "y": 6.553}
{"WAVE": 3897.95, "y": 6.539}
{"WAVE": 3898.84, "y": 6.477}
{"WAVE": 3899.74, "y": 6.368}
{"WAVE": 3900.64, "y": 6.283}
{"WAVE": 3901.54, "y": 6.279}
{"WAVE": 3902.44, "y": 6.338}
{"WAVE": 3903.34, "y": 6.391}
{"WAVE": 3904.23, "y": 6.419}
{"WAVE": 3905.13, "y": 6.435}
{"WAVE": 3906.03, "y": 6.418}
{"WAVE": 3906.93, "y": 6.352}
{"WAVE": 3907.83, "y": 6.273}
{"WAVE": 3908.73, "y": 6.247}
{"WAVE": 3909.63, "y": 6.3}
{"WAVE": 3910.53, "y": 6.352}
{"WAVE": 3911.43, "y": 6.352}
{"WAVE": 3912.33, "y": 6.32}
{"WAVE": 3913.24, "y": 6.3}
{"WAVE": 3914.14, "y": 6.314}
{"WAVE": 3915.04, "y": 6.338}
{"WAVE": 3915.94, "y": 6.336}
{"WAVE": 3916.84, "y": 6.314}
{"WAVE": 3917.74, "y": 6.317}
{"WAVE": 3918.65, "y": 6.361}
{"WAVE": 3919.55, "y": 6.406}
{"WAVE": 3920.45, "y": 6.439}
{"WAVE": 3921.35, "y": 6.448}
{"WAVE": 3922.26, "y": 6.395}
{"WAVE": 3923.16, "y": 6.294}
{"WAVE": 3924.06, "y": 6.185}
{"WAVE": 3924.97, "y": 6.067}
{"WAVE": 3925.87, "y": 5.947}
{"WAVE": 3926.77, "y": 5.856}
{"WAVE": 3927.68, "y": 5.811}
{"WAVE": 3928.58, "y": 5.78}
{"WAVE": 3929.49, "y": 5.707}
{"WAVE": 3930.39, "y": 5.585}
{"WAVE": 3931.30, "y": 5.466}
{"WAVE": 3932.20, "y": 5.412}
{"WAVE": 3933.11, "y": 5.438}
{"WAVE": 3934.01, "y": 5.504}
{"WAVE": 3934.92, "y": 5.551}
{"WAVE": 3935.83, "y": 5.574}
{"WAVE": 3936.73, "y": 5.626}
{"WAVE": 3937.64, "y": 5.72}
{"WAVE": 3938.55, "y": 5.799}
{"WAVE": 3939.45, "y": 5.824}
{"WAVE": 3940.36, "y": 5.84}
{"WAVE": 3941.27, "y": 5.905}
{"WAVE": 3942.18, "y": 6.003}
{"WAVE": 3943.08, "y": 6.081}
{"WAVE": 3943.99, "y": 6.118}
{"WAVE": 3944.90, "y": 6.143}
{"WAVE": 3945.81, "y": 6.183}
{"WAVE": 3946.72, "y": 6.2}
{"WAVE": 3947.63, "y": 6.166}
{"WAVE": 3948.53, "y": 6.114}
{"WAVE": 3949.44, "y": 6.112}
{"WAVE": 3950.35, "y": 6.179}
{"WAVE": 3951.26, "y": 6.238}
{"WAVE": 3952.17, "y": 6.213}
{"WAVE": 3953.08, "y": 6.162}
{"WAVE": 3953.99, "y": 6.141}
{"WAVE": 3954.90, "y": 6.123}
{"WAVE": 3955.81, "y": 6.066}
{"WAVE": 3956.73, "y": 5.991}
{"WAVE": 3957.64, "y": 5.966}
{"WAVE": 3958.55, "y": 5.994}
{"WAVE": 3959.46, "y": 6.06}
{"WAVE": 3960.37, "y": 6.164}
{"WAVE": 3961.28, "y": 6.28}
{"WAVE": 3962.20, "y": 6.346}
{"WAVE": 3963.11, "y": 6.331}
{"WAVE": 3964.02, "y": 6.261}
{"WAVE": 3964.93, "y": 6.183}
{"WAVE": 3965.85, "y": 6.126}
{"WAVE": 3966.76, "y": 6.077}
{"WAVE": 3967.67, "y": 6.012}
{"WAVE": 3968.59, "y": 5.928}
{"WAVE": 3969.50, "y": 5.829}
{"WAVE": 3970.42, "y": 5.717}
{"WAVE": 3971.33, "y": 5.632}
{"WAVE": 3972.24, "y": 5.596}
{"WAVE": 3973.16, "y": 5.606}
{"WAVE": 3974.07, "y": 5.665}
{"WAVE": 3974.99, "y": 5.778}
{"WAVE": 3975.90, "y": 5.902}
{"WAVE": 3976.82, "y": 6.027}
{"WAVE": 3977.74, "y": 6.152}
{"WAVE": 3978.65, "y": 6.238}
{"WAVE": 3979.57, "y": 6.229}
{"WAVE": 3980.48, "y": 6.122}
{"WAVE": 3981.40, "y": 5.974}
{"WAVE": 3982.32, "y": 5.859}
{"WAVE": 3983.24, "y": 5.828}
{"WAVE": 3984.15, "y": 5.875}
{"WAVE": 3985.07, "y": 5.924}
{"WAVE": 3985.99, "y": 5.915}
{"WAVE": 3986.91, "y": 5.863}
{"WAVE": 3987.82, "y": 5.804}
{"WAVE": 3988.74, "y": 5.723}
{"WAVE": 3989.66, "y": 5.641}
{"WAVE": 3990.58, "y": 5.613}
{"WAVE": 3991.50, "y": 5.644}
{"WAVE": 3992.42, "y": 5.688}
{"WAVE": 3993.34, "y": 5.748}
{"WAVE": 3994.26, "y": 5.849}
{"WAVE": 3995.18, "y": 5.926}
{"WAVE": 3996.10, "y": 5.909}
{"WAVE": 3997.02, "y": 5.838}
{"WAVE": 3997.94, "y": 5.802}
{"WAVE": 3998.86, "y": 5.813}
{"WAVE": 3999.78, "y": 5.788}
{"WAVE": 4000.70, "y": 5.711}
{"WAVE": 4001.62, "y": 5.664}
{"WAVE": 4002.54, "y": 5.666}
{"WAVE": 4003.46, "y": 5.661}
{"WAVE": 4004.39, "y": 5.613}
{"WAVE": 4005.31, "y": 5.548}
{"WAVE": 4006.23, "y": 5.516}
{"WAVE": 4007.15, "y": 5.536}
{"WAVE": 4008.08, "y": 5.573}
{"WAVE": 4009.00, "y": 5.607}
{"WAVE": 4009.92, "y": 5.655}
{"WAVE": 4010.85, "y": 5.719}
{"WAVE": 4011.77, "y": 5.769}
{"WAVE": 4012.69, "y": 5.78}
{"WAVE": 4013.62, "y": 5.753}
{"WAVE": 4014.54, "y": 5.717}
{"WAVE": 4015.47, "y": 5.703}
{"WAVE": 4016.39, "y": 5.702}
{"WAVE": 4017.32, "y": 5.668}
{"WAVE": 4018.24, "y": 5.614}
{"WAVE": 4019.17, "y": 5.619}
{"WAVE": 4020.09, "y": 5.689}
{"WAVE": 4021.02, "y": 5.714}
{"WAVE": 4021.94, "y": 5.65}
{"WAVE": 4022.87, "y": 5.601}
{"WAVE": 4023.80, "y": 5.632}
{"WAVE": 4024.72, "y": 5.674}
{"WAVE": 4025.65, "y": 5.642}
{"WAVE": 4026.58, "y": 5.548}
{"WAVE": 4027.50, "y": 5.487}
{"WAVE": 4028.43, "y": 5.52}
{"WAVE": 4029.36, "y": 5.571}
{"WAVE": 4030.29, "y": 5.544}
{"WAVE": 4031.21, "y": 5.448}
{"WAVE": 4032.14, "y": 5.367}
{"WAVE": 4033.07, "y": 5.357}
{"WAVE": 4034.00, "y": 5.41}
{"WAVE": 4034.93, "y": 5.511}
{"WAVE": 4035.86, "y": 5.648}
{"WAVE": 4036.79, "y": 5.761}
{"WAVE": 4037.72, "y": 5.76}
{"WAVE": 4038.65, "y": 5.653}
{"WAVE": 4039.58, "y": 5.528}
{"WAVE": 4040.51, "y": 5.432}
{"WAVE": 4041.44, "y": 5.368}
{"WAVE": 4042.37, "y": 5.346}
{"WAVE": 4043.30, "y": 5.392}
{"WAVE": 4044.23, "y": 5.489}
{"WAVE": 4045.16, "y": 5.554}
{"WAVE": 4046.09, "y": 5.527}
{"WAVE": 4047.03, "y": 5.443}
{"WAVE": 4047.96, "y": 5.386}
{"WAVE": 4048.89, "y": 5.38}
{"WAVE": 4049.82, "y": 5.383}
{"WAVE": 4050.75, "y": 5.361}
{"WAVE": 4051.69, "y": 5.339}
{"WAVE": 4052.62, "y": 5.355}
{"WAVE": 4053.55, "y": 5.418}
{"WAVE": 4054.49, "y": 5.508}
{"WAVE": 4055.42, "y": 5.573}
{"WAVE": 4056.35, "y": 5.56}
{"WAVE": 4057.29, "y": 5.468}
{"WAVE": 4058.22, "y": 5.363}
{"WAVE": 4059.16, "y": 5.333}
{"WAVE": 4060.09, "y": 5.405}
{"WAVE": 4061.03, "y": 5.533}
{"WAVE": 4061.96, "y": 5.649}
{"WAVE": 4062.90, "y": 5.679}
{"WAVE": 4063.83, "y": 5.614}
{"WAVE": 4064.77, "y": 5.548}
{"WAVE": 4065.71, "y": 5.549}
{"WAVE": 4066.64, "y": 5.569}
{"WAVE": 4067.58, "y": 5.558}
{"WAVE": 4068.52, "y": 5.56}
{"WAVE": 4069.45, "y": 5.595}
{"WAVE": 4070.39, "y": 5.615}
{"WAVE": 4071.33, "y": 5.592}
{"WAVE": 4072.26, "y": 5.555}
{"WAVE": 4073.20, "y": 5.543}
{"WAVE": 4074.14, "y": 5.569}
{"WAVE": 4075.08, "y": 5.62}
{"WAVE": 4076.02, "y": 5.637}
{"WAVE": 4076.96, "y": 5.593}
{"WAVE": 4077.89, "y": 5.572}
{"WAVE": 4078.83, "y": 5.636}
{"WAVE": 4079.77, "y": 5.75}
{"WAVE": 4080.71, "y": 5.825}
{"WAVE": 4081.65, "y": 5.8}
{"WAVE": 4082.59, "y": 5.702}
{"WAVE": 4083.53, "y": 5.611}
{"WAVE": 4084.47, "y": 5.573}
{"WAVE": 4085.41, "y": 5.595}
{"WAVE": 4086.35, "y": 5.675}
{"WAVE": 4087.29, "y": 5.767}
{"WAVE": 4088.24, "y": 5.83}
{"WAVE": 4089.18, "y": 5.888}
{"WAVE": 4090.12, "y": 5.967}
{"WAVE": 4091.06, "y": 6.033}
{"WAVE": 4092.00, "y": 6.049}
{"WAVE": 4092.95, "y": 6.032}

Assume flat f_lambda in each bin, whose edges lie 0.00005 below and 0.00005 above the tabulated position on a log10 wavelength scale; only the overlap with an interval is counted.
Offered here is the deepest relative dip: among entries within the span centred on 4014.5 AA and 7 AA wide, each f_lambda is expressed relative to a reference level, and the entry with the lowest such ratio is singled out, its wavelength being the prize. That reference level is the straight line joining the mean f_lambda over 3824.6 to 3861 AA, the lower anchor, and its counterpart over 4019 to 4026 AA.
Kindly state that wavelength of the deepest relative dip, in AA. 4017.32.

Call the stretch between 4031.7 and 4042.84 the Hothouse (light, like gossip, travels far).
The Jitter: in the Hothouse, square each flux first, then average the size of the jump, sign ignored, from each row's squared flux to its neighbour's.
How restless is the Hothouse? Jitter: 0.84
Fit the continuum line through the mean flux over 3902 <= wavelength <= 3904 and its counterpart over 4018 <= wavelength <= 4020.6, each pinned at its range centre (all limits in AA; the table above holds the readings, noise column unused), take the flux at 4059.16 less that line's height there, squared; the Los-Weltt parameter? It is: 0.00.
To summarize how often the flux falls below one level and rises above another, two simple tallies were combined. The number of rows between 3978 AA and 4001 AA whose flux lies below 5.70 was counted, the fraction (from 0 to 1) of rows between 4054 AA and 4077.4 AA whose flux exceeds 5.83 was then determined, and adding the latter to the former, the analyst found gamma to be 4.0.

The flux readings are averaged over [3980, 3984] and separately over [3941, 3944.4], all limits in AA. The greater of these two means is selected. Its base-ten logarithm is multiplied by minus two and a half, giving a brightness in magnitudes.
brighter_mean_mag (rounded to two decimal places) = -1.95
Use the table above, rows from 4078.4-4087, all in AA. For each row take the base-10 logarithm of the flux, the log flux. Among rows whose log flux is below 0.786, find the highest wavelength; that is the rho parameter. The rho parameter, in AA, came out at 4086.35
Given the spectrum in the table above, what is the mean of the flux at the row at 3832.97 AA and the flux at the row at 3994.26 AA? 5.99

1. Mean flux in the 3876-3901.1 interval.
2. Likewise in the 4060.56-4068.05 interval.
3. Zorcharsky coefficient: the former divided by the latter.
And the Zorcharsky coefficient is 1.18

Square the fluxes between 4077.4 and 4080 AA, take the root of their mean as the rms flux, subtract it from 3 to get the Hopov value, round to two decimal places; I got -2.65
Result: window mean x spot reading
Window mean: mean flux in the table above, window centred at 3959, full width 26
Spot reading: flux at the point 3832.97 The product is 37.4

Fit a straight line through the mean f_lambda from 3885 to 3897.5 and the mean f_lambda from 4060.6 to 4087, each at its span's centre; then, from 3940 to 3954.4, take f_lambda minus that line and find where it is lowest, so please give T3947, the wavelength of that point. 3940.36 AA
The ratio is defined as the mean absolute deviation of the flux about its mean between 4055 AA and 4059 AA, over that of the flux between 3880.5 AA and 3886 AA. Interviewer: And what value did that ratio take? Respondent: 1.2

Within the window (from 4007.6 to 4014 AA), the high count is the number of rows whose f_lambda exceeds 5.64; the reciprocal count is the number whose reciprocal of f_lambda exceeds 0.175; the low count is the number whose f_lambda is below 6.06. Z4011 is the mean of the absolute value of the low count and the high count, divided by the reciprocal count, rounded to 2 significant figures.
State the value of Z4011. 2.0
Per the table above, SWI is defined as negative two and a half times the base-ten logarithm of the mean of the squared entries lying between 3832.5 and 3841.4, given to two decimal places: -3.98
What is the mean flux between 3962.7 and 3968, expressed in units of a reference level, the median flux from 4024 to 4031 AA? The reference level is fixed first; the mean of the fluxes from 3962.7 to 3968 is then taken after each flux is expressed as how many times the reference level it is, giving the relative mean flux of 1.11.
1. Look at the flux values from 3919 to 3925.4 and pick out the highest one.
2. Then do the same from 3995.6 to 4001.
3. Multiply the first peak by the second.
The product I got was 38.1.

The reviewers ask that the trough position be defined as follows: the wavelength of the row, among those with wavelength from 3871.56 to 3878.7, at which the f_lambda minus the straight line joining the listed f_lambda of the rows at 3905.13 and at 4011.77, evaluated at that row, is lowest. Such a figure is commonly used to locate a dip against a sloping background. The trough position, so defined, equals 3878.25 AA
